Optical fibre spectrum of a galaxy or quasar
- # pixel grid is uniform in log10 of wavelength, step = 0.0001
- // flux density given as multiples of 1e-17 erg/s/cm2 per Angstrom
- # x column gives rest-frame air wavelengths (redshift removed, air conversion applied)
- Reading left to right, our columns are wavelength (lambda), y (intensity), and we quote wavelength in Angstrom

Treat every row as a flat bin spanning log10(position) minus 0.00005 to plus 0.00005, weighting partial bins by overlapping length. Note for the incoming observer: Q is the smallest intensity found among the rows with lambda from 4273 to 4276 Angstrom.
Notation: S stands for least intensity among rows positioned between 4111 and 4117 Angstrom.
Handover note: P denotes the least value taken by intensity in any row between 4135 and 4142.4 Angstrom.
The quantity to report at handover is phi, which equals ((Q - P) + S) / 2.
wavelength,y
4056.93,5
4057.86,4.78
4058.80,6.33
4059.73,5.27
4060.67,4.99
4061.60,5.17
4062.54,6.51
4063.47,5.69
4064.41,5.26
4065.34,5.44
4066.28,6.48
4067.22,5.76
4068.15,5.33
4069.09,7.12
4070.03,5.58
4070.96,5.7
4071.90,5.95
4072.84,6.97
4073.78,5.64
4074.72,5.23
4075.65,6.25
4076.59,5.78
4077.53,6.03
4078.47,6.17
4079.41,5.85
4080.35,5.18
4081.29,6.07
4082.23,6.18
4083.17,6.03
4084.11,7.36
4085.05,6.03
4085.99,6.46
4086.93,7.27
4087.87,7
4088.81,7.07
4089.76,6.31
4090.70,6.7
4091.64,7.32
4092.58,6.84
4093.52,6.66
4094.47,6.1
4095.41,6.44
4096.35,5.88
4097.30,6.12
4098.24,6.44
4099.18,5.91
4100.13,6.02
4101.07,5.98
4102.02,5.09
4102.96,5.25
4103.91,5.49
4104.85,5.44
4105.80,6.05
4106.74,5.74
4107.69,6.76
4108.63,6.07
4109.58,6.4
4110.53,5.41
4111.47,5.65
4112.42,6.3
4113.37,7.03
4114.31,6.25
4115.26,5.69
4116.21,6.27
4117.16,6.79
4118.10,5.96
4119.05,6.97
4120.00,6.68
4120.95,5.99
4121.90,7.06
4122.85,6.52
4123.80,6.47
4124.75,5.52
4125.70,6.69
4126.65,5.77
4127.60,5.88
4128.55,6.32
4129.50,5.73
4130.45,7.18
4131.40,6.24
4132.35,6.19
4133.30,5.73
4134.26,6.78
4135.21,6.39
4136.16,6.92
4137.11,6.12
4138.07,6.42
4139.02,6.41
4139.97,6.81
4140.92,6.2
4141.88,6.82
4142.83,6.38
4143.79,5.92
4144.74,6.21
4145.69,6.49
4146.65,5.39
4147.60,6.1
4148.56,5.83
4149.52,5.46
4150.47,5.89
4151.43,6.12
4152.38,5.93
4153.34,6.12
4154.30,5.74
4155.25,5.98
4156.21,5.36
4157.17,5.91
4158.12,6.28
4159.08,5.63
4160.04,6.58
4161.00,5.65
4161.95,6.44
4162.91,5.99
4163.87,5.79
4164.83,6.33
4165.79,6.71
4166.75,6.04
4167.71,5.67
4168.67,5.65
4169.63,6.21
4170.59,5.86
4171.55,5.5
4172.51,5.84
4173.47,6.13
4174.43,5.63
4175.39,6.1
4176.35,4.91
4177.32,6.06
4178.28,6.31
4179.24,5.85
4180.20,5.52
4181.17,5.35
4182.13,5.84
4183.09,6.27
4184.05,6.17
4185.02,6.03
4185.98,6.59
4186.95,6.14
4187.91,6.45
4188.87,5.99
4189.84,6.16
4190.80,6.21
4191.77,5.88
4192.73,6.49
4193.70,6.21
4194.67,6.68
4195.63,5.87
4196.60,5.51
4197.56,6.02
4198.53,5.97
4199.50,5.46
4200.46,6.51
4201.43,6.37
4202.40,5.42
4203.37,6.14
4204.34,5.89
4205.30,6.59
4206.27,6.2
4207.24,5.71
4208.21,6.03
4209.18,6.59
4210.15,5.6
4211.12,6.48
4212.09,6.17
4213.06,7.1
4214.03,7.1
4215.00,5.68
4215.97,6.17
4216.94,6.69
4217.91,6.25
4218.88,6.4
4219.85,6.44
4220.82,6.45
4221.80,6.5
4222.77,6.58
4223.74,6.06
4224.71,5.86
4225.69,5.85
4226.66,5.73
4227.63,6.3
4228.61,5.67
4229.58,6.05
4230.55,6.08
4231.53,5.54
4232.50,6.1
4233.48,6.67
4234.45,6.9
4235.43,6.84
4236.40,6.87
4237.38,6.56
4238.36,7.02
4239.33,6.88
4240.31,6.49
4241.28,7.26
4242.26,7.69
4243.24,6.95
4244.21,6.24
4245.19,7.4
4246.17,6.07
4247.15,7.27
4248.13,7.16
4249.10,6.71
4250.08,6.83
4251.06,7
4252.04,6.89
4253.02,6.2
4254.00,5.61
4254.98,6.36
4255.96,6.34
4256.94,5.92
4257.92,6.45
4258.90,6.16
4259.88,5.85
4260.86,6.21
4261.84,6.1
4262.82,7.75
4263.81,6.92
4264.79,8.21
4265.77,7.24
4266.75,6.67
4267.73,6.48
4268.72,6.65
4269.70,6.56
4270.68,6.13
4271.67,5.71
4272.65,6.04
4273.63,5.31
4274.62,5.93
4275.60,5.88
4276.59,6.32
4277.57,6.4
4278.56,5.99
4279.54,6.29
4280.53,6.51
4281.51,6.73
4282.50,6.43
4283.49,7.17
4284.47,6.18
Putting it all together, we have 2.4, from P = 6.12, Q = 5.31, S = 5.65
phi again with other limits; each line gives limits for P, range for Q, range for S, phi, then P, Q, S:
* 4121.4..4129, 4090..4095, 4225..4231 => 3.1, 5.52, 6.1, 5.67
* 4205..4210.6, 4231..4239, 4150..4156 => 2.8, 5.6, 5.54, 5.74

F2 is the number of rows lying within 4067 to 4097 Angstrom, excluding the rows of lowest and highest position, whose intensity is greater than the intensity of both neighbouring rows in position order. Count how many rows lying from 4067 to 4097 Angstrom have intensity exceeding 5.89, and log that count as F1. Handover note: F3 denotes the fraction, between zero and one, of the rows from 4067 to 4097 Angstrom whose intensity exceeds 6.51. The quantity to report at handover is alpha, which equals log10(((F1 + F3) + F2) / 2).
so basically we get 1.2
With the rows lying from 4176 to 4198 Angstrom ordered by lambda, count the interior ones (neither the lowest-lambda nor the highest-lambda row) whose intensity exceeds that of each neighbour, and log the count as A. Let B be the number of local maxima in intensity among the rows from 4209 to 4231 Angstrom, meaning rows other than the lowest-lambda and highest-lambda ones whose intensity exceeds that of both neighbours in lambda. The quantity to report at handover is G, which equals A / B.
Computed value 1.75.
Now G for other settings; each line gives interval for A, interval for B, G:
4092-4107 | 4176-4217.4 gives 0.38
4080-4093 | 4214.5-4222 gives 5.00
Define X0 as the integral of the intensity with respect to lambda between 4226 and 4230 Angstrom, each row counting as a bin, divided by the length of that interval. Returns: 5.94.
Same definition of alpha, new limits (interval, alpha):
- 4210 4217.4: 0.6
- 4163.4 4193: 1.1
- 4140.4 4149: 0.7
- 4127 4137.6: 0.8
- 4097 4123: 1.2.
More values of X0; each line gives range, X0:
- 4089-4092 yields 6.77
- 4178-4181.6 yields 5.73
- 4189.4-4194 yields 6.19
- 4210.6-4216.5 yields 6.45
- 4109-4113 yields 5.96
